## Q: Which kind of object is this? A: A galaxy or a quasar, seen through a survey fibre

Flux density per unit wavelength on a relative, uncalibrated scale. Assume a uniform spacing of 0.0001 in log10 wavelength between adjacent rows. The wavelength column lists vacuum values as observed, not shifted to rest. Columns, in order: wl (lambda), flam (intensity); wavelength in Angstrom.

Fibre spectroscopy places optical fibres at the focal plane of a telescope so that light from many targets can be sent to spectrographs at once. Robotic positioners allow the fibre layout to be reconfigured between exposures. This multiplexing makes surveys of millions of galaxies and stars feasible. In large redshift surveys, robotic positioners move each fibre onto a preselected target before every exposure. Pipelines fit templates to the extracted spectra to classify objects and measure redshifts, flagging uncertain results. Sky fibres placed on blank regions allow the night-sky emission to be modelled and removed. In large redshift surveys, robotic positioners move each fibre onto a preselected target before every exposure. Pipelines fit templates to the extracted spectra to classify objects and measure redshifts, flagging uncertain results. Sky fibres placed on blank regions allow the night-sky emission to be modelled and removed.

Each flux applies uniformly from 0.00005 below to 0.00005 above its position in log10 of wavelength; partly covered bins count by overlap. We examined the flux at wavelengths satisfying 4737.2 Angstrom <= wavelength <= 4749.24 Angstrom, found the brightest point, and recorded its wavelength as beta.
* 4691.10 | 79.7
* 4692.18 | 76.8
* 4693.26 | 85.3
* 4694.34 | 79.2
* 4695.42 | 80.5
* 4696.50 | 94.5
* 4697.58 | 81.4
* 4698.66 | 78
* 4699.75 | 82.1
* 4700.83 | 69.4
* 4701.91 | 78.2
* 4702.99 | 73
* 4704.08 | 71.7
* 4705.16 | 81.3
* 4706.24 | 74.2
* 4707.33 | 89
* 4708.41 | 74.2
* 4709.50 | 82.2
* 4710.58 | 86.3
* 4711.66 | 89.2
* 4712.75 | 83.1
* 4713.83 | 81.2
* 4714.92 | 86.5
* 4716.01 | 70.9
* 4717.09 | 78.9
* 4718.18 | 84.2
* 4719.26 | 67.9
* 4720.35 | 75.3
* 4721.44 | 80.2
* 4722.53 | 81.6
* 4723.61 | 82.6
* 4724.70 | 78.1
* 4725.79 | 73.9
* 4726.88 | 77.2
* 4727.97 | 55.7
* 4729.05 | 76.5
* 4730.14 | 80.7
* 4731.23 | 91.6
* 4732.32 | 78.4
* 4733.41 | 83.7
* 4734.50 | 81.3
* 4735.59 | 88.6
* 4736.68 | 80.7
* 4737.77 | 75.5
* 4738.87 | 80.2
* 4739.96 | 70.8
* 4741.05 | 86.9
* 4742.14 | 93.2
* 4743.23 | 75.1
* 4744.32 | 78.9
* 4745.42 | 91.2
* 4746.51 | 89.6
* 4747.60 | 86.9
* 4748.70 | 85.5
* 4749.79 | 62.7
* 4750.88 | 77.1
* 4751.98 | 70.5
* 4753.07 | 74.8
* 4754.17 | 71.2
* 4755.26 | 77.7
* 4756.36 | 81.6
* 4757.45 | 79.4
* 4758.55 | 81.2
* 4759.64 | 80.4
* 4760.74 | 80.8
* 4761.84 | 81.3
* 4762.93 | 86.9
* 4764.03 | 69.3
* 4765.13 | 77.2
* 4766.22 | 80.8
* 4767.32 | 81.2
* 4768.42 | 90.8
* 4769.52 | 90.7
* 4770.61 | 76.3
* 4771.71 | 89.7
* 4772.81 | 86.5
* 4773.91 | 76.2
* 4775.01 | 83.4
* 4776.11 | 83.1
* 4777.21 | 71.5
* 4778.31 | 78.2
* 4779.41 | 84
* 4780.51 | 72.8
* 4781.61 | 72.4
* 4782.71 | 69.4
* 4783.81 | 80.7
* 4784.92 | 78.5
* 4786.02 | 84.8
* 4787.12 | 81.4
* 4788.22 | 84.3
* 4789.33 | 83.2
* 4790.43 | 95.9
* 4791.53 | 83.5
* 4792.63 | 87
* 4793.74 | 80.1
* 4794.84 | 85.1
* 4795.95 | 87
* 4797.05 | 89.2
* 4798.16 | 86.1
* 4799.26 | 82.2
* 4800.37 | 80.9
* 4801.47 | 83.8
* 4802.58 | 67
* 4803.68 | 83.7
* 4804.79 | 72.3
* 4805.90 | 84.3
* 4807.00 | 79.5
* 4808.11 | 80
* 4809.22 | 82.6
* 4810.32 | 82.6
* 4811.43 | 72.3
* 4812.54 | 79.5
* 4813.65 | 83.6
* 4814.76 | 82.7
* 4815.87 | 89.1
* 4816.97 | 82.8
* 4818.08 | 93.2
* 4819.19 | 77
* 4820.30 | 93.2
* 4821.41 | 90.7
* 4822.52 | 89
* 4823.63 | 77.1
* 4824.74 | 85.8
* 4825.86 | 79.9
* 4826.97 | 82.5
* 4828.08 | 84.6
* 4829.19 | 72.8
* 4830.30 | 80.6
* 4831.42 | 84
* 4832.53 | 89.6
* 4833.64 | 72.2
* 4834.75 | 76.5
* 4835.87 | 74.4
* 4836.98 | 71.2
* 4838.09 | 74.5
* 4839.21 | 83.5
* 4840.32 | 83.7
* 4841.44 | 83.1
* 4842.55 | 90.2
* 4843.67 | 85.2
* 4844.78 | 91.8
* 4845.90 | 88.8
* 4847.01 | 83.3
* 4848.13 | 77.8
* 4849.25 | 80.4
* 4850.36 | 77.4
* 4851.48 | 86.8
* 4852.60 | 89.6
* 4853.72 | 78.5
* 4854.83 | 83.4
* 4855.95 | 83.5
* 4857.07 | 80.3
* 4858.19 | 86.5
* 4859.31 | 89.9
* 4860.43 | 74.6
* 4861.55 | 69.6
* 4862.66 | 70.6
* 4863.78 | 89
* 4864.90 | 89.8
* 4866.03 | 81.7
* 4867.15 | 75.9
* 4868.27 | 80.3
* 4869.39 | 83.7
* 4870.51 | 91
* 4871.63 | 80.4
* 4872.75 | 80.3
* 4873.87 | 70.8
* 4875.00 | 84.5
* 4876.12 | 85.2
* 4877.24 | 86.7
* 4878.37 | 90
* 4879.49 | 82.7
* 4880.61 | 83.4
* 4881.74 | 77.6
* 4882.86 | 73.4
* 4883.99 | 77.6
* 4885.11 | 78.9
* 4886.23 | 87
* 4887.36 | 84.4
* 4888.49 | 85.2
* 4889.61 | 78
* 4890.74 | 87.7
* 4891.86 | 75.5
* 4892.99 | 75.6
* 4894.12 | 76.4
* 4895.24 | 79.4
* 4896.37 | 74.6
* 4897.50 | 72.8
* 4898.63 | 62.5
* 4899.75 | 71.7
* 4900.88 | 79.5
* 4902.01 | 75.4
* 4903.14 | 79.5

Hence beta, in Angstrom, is 4742.14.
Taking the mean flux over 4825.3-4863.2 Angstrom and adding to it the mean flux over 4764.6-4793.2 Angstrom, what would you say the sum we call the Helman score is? 163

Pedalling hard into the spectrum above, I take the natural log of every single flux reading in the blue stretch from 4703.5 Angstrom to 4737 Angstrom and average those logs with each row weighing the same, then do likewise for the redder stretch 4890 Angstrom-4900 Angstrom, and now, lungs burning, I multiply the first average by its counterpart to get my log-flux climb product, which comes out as 18.9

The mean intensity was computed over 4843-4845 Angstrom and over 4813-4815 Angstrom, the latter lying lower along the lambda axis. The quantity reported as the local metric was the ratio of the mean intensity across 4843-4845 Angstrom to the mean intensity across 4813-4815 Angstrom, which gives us 1.06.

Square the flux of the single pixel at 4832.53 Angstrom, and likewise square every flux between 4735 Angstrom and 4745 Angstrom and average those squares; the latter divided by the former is 0.83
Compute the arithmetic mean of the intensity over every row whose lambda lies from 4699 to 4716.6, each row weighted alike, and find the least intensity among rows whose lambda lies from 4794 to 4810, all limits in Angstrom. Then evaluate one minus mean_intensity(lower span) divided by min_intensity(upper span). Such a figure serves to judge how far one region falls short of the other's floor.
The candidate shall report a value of -0.187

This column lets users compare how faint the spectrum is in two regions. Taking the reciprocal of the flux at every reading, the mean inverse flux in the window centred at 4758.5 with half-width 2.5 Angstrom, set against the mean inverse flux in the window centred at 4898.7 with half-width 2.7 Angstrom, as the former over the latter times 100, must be 89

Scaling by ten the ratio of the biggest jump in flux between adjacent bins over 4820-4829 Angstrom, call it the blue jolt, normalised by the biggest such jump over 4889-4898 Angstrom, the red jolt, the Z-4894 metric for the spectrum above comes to 9.8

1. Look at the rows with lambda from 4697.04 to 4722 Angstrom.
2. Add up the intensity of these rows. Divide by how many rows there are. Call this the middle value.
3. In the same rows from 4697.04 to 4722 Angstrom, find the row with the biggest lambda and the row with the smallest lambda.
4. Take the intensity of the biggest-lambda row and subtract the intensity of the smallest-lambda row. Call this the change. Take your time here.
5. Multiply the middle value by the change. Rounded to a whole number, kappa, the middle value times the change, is -95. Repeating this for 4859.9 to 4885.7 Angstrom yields 347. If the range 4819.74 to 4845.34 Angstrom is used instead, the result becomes -115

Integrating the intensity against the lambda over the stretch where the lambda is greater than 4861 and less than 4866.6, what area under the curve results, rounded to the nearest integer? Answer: 449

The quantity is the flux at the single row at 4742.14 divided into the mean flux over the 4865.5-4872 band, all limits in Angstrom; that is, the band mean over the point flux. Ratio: 0.88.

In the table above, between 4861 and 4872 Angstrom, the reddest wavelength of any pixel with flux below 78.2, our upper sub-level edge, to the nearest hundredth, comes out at 4867.15 Angstrom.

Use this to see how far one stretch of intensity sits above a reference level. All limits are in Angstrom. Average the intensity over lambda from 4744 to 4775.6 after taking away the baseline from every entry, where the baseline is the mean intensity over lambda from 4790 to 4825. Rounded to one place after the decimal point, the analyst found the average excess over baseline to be -2.7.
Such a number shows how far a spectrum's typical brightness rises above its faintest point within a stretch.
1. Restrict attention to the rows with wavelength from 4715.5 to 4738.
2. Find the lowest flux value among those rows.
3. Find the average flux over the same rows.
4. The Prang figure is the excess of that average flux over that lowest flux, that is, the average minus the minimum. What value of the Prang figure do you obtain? 22.6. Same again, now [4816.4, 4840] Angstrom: 10.5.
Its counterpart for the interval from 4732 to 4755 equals 17.4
